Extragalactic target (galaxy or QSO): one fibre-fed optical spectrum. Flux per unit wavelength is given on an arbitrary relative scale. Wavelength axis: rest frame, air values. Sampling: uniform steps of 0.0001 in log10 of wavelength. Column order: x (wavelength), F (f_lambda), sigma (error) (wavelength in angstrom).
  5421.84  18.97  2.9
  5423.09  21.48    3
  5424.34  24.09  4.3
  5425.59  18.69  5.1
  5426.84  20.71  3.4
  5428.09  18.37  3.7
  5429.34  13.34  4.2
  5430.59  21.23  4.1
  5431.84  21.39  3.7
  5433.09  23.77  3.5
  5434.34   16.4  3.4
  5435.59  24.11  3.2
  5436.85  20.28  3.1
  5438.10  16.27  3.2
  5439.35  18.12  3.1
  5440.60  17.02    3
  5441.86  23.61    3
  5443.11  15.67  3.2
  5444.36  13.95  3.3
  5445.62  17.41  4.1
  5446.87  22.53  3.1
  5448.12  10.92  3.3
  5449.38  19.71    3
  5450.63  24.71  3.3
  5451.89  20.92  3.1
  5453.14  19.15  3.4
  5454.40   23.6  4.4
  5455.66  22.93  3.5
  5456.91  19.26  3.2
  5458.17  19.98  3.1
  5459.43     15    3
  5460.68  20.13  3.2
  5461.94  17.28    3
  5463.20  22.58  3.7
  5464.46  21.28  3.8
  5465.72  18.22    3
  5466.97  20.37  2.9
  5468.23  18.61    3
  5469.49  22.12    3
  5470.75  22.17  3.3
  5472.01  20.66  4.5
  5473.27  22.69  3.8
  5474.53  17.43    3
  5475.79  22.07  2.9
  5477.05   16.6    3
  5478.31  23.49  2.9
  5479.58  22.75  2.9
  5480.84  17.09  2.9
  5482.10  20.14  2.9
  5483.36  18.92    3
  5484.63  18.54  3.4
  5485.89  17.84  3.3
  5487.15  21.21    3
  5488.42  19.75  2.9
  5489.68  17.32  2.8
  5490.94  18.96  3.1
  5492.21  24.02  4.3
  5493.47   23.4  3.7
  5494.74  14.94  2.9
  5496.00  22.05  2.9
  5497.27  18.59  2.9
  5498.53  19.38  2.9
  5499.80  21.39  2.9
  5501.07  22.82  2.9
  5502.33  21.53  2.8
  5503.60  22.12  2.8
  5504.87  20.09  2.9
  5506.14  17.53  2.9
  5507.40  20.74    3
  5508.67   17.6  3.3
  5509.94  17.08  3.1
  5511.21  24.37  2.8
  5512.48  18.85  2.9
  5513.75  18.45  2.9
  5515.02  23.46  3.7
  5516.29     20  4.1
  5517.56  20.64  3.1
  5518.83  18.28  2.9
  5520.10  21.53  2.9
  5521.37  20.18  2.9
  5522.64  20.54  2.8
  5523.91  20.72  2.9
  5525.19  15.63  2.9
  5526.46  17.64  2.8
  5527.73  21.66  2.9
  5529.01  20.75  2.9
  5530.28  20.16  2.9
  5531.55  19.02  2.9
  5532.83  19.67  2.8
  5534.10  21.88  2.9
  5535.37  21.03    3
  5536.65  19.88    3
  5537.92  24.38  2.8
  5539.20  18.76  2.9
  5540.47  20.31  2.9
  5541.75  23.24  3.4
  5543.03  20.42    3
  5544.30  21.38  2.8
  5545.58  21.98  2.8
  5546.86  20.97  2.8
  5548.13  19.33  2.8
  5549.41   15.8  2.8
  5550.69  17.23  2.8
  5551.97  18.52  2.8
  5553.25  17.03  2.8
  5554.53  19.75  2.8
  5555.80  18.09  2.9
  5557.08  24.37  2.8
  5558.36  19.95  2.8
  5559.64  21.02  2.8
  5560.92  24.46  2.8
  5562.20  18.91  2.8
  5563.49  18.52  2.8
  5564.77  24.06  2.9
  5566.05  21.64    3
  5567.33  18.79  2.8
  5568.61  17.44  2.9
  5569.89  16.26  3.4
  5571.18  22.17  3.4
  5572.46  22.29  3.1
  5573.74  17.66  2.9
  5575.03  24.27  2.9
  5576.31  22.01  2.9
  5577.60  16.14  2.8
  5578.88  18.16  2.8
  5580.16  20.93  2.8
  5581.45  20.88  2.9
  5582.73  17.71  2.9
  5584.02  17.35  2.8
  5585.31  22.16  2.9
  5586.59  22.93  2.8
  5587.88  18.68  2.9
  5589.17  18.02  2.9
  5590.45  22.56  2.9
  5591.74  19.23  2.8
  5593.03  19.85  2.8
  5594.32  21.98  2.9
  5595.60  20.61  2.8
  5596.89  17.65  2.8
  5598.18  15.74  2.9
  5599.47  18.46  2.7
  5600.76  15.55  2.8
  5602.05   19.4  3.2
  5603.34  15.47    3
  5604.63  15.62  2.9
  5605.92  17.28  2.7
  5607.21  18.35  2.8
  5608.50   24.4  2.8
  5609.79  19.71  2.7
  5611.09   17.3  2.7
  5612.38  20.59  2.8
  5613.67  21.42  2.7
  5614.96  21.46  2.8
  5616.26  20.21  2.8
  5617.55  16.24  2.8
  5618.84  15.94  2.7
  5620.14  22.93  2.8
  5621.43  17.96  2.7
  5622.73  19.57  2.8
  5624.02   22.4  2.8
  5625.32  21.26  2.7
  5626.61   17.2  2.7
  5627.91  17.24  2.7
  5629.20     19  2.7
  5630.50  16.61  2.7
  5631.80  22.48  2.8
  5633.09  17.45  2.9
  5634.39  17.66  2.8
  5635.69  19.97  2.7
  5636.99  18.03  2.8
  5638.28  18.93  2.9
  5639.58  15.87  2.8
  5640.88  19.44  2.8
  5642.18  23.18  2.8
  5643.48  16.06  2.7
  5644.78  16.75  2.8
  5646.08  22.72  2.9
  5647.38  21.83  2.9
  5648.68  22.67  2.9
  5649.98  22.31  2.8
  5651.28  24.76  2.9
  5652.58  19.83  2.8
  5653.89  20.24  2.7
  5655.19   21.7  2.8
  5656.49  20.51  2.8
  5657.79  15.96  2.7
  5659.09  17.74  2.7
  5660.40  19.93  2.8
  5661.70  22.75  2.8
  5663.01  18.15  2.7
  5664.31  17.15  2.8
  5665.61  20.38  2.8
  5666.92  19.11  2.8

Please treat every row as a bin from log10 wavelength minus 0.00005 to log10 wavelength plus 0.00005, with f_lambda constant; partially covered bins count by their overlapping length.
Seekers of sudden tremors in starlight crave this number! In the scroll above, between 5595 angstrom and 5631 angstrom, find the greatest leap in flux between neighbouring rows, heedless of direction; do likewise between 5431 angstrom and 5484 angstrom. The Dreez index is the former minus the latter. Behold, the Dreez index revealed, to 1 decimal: -4.6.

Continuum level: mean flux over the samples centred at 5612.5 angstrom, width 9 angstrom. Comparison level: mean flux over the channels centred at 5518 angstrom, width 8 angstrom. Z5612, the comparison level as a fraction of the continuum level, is 1.00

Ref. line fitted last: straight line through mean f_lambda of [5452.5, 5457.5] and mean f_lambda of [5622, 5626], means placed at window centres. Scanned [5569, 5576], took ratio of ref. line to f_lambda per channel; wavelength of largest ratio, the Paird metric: 5569.89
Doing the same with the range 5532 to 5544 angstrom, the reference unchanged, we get 5539.20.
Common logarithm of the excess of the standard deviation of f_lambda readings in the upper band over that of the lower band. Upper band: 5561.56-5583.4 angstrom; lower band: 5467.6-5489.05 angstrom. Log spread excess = -0.4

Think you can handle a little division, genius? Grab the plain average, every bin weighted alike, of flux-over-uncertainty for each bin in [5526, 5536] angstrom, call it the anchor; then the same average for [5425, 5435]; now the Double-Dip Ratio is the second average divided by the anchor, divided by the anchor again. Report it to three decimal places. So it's 0.103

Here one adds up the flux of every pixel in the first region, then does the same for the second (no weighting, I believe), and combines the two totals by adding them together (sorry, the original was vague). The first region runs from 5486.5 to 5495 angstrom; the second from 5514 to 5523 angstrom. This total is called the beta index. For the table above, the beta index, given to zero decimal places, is 284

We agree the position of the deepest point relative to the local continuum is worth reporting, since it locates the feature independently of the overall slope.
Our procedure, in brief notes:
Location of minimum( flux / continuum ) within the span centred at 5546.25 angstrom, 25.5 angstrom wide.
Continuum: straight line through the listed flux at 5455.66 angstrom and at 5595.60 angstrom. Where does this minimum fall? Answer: 5549.41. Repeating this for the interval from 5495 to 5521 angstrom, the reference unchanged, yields 5509.94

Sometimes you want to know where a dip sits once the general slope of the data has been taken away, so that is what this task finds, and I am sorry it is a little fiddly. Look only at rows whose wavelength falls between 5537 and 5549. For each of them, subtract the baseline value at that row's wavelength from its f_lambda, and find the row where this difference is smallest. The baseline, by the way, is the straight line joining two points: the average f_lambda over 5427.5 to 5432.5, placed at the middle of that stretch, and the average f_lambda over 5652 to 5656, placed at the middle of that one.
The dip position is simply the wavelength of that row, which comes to 5539.20 angstrom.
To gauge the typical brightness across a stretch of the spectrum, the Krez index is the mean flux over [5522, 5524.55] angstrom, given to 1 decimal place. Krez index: 20.6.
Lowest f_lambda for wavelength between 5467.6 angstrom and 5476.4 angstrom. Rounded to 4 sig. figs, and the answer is 17.43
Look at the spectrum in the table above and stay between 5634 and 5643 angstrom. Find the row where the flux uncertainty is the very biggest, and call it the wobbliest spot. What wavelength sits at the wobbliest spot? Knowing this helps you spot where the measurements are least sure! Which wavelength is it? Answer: 5638.28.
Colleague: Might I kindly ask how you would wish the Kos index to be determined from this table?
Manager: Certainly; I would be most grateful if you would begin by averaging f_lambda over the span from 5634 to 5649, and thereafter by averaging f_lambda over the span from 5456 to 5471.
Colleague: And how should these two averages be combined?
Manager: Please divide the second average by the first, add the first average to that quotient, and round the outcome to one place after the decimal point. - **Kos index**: 20.4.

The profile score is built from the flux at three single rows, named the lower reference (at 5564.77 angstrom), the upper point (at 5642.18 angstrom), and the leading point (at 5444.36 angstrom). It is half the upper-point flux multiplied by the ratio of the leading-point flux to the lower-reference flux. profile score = 6.7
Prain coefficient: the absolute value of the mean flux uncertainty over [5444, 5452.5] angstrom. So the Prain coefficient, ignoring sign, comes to 3.31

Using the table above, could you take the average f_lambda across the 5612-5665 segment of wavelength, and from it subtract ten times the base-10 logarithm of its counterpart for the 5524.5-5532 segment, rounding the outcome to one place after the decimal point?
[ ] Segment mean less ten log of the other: 6.8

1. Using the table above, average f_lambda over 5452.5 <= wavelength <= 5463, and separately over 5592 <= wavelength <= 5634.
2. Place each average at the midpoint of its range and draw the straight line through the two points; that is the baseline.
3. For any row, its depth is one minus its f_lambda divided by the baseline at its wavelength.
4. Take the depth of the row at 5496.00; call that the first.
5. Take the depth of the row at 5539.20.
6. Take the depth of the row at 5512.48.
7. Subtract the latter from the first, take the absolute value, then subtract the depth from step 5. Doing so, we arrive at 0.13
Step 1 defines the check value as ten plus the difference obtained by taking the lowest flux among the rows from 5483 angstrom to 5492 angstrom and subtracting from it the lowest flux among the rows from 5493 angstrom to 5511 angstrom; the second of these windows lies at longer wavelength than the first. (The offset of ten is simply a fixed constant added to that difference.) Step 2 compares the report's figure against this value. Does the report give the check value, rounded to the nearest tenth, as 12.4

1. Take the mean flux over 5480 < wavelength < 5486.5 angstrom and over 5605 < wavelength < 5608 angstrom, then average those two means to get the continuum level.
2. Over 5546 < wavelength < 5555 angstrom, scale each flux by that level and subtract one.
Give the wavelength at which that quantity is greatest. 5546.86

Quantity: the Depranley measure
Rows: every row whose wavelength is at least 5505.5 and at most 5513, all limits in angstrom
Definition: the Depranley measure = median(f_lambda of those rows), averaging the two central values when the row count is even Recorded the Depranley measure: 18.2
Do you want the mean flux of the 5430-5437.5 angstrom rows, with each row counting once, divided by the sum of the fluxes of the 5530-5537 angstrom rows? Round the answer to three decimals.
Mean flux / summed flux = 0.174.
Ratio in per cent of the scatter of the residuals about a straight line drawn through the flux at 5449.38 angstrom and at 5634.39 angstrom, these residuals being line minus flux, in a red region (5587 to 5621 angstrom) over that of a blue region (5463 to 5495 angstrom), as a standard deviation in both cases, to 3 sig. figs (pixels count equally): 103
